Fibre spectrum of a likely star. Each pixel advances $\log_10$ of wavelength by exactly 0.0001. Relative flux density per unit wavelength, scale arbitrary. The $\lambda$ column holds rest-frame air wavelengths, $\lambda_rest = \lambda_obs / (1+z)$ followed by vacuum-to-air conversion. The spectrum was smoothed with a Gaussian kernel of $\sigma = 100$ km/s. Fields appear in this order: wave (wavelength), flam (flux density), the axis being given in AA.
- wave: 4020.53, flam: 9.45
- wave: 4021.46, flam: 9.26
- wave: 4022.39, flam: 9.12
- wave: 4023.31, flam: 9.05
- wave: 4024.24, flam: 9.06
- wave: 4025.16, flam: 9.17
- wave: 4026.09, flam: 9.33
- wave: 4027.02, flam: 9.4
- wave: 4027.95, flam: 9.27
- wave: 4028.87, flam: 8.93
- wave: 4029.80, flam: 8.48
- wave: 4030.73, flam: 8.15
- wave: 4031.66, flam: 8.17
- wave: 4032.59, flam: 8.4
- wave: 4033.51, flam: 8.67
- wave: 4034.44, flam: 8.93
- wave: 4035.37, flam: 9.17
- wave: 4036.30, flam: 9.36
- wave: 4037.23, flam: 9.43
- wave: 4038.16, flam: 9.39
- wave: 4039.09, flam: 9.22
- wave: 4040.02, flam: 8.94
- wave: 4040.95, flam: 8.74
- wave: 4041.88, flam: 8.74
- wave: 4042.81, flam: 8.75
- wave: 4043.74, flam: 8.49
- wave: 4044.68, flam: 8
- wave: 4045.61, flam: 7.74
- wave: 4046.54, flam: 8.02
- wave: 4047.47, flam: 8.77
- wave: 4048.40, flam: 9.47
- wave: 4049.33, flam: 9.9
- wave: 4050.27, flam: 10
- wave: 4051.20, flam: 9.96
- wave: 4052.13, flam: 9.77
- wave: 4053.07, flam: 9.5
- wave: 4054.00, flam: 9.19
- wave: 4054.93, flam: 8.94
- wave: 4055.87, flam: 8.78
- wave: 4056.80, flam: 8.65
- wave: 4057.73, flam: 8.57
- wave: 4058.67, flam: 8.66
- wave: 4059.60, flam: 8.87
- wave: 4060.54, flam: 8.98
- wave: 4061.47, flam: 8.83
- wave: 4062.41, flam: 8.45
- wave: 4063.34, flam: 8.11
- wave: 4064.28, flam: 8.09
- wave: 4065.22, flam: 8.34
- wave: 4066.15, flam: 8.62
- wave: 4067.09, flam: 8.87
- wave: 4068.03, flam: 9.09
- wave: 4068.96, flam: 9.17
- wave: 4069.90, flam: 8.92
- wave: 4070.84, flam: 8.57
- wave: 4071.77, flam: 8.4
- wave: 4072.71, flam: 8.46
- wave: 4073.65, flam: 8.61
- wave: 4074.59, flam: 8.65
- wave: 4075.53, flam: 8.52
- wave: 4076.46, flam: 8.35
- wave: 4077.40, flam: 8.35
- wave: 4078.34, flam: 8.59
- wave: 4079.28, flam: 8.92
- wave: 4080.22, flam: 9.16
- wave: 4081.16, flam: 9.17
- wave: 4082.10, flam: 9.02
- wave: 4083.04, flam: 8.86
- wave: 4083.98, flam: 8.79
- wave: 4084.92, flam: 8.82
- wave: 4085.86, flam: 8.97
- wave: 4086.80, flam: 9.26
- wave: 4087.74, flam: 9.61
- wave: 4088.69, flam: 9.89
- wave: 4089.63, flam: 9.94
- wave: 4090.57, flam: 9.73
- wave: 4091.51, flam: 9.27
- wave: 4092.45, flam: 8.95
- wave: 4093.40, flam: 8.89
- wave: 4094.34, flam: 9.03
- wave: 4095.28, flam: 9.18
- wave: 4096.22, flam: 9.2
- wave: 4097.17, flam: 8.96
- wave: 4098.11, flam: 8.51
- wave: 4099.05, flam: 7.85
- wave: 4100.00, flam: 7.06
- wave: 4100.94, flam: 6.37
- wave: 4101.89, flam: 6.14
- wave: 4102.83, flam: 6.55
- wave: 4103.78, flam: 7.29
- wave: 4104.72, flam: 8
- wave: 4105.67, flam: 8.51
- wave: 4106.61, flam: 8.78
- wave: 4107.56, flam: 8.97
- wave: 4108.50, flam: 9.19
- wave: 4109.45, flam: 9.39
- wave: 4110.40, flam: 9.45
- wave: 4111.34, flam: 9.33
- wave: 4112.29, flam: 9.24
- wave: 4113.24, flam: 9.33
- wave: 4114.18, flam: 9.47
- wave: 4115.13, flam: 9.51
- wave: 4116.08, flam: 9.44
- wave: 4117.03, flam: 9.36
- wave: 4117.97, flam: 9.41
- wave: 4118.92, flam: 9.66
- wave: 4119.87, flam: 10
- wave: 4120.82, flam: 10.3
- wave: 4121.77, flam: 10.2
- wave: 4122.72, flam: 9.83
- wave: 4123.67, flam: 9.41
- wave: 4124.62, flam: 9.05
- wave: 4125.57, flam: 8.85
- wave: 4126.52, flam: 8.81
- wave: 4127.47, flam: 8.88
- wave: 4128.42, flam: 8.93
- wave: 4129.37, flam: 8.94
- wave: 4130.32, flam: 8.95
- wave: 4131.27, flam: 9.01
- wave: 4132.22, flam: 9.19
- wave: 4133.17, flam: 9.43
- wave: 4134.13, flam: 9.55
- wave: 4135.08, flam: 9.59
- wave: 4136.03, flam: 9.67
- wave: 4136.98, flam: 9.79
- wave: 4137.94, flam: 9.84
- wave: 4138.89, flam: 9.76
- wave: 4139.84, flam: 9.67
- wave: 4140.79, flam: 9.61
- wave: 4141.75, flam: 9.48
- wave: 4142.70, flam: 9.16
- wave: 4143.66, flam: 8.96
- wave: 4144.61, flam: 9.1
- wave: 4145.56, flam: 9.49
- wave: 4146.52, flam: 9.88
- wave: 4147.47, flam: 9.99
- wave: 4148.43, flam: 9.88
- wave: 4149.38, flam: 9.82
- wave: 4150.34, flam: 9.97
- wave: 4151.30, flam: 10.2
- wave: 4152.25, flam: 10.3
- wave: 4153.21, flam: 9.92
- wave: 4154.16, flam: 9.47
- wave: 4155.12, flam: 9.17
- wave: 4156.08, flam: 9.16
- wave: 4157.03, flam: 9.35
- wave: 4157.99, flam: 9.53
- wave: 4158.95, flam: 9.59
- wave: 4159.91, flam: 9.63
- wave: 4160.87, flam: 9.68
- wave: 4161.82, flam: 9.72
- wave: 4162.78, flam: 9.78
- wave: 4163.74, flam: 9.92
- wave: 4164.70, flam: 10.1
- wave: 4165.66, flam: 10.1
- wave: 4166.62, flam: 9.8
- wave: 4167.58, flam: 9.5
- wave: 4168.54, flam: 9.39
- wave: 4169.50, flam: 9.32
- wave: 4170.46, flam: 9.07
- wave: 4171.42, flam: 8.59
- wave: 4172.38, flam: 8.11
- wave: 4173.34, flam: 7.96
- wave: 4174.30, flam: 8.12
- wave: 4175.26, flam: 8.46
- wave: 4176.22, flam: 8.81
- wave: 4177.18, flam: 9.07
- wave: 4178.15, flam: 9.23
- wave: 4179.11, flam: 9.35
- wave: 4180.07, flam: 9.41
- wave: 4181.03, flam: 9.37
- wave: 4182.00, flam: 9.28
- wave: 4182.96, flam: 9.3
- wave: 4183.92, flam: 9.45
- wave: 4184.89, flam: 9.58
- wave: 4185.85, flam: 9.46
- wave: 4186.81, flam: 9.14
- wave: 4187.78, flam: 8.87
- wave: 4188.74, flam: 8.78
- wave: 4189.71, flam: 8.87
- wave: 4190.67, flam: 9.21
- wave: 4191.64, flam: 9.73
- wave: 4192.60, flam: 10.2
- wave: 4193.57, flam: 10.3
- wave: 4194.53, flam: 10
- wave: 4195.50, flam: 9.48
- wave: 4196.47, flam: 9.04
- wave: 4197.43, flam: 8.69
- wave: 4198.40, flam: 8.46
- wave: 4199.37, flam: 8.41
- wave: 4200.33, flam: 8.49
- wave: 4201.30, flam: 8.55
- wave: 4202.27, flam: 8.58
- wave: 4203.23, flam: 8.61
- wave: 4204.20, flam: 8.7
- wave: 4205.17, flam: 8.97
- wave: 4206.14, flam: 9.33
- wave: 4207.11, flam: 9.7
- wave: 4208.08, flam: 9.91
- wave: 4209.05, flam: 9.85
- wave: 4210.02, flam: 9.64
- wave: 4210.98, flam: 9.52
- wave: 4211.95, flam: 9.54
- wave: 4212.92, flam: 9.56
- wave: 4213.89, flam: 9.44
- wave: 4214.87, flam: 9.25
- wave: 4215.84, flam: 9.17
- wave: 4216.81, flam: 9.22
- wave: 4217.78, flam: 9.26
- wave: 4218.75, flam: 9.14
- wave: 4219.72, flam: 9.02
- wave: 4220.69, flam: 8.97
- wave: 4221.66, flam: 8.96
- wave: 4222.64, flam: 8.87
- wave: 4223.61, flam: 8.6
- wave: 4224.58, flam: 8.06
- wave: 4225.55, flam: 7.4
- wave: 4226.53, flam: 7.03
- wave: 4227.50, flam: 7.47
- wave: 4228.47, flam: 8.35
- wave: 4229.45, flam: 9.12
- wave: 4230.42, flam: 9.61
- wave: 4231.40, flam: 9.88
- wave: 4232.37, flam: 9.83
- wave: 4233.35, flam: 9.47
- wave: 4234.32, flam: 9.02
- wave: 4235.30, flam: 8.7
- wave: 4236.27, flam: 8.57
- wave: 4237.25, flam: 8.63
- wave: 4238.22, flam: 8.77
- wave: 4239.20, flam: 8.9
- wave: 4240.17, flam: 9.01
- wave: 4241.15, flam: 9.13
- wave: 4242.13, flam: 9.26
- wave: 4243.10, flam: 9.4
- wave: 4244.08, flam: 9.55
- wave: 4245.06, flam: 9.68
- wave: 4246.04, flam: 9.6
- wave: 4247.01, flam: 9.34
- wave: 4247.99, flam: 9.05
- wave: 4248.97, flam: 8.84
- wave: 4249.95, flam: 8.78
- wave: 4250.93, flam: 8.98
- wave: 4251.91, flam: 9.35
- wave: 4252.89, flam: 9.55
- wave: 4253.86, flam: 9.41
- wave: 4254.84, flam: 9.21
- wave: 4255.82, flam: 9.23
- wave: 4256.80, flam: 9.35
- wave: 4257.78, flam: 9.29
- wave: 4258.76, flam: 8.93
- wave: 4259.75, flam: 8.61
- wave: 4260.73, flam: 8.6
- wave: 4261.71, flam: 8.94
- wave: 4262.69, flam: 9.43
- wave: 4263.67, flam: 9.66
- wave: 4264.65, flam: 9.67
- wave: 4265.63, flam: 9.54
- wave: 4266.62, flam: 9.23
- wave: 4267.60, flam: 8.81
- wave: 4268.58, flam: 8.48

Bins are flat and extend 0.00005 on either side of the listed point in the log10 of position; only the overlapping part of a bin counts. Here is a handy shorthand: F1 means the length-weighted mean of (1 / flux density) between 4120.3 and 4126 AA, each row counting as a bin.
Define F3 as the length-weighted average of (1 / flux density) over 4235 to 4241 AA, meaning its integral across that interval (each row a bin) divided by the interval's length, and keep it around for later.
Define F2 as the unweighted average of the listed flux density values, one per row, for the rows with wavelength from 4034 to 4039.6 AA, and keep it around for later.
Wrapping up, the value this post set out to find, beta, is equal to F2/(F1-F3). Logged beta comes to -953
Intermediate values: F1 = 0.104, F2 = 9.25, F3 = 0.114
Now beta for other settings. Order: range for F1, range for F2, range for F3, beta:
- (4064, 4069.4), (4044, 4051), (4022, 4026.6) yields 1580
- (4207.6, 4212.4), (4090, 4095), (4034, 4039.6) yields -1930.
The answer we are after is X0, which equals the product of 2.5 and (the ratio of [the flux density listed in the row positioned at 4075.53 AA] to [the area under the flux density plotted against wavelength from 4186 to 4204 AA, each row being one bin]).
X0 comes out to 0.13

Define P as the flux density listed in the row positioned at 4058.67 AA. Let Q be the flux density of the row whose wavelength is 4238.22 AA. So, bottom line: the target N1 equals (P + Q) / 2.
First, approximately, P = 8.66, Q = 8.77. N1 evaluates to 8.7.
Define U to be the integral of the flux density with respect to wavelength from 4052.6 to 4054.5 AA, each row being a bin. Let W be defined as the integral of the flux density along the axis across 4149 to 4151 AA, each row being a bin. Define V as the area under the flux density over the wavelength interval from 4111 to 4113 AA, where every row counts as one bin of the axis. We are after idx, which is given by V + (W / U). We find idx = 19.6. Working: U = 17.8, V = 18.5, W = 19.8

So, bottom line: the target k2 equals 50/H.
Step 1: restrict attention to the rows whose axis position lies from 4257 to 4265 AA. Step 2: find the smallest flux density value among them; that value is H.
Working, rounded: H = 8.6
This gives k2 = 5.8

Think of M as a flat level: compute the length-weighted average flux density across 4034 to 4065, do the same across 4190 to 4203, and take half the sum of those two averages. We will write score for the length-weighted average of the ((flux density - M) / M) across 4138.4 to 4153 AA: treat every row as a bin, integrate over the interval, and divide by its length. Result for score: 0.07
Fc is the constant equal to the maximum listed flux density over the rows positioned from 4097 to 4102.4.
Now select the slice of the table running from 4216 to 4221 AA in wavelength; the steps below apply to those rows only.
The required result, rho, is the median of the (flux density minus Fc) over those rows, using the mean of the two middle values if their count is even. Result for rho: 0.2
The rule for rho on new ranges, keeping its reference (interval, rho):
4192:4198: 0.8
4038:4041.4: 0.1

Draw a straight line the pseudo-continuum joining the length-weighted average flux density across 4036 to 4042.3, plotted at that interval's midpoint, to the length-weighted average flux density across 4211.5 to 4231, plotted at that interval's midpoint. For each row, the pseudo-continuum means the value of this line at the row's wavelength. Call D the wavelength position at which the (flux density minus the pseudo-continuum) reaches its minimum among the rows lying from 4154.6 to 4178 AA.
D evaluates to 4173.34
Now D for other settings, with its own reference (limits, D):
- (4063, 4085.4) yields 4064.28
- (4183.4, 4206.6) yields 4199.37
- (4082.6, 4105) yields 4101.89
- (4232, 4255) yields 4236.27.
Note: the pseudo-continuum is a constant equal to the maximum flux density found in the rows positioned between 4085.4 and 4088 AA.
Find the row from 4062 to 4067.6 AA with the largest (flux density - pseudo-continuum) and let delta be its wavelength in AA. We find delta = 4067.09 AA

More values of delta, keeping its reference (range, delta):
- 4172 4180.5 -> 4180.07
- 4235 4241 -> 4240.17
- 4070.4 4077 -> 4074.59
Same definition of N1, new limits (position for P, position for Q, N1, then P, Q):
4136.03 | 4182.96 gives 9.5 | 9.67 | 9.3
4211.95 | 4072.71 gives 9.0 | 9.54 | 8.46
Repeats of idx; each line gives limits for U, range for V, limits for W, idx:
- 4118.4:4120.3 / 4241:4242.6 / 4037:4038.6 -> 15.5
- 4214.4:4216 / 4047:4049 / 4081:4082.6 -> 19.4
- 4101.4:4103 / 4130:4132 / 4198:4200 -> 19.7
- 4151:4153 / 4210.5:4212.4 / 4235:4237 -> 19.0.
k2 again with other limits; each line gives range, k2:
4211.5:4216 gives 5.5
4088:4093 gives 5.6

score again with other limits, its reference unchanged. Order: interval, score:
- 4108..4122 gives 0.06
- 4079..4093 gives 0.02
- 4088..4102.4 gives -0.05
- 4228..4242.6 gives 0.01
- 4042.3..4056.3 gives 0.00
